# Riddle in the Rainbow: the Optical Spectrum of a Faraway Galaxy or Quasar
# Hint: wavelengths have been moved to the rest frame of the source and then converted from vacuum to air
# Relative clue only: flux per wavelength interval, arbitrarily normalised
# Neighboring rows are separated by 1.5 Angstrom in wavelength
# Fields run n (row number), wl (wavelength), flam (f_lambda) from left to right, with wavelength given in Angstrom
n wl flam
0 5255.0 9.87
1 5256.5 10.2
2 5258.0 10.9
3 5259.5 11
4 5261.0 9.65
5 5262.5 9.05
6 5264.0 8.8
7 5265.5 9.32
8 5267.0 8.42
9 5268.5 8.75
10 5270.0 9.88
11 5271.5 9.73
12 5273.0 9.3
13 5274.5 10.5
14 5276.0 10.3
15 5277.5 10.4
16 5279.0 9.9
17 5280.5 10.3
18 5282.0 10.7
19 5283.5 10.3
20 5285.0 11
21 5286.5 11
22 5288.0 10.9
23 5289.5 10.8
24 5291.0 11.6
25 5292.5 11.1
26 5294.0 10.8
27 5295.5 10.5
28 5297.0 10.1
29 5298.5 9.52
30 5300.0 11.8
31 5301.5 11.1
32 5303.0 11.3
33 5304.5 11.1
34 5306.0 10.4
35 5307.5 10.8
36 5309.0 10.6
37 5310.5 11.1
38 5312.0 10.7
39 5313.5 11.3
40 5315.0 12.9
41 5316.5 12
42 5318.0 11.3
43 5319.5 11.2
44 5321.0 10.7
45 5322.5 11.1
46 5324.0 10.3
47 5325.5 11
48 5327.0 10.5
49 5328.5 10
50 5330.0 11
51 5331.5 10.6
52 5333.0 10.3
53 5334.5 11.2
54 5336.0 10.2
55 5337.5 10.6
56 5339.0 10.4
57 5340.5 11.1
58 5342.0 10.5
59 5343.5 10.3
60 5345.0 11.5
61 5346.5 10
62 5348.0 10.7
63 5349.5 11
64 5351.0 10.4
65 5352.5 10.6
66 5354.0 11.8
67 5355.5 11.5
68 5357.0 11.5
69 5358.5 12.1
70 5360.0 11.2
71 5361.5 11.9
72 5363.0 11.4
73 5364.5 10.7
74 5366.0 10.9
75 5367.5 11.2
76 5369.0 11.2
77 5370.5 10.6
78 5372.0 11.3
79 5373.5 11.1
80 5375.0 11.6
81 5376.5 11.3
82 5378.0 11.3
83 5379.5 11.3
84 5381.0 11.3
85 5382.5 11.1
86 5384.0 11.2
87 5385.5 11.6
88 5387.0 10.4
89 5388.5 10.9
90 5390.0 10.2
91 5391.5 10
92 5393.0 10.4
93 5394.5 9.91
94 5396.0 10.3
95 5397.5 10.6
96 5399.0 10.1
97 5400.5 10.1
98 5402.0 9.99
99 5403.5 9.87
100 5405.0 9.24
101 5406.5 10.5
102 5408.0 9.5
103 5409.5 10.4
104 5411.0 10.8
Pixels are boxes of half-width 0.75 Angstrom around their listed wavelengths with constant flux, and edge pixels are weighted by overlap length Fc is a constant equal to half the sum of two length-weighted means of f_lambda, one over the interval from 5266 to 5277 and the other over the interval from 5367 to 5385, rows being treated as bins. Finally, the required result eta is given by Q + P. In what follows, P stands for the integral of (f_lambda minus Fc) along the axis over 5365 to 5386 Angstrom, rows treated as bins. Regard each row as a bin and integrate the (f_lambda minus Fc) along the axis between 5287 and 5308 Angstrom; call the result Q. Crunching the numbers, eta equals 27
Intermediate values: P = 17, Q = 10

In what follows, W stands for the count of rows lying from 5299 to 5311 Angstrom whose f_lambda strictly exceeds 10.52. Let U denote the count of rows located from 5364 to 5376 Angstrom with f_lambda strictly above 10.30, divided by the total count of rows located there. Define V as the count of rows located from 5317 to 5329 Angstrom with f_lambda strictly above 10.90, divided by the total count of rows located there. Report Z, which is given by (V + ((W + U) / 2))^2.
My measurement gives 20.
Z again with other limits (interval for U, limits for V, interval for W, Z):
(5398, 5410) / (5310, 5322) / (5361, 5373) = 24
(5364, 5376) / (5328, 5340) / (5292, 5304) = 11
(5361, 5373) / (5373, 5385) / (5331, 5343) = 12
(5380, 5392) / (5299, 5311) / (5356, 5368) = 25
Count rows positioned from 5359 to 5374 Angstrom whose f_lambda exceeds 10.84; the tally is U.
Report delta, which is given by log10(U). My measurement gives 0.9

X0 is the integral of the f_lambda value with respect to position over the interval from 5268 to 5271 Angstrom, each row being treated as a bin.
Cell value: 28.2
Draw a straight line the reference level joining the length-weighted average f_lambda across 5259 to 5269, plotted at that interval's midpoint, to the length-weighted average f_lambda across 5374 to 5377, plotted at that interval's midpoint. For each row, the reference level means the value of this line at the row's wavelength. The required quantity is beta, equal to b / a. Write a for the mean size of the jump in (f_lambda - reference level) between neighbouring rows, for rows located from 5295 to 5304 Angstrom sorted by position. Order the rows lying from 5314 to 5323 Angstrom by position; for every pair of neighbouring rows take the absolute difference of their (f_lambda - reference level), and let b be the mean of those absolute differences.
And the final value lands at 0.64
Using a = 0.84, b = 0.54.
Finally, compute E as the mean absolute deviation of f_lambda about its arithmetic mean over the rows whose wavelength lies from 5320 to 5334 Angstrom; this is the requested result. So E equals 0.30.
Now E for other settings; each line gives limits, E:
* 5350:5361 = 0.49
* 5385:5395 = 0.44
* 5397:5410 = 0.34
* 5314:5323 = 0.61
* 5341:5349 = 0.40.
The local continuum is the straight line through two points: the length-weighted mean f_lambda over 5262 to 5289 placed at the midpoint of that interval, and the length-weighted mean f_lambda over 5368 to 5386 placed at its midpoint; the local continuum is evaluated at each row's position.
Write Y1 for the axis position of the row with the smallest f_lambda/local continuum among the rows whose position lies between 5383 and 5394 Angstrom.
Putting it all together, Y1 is 5391.5 Angstrom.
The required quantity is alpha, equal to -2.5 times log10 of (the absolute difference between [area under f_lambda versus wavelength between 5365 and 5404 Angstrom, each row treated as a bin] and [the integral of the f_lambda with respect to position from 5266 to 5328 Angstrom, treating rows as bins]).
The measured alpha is -6.0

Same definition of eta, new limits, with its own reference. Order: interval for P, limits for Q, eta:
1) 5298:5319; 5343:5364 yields 32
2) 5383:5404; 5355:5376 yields 19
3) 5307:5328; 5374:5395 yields 26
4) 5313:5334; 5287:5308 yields 23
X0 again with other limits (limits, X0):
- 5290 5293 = 34.0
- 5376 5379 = 33.9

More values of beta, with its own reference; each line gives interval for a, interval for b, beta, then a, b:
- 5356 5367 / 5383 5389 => 1.15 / 0.60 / 0.69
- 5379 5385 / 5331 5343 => 5.37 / 0.11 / 0.59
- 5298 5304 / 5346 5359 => 0.46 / 1.05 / 0.48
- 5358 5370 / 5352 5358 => 1.07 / 0.48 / 0.51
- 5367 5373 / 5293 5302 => 1.96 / 0.44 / 0.87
